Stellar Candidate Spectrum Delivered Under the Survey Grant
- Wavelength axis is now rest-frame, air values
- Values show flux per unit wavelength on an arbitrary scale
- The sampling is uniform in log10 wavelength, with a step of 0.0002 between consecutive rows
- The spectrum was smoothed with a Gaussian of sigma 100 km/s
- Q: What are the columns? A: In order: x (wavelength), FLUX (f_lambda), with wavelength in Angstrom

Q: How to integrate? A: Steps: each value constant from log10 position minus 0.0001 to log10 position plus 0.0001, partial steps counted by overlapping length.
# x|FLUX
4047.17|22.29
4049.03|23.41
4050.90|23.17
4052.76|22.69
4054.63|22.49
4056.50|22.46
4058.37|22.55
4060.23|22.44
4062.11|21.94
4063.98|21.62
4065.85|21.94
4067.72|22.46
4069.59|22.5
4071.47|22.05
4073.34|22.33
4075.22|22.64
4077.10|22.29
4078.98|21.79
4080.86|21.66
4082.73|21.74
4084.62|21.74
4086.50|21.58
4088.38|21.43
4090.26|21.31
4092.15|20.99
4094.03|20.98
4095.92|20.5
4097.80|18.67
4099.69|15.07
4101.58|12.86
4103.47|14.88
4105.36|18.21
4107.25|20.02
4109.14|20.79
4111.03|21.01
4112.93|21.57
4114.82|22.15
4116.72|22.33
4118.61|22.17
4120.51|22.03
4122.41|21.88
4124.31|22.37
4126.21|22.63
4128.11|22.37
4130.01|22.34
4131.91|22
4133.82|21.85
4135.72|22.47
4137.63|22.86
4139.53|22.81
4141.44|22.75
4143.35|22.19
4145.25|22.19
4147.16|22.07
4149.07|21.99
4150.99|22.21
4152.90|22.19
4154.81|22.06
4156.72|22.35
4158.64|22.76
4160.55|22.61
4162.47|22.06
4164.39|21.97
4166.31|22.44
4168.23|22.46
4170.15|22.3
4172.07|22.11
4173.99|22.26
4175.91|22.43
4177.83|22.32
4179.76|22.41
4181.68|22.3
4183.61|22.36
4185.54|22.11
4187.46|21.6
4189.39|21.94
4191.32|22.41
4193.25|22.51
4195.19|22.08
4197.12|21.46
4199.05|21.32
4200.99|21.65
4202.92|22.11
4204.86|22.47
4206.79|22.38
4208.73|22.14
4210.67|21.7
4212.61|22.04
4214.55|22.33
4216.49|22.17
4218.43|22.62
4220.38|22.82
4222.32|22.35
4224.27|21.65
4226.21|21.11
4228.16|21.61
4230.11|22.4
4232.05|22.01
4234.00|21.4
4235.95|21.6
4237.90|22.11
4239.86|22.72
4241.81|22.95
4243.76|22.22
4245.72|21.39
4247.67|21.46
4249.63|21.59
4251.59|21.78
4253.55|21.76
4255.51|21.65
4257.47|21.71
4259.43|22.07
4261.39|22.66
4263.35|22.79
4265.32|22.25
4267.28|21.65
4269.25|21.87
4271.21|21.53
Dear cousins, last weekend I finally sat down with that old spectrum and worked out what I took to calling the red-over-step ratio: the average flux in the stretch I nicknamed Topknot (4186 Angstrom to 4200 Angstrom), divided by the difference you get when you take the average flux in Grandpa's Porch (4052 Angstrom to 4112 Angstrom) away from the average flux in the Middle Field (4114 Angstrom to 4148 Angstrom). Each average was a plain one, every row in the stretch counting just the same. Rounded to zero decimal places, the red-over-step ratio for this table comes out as 15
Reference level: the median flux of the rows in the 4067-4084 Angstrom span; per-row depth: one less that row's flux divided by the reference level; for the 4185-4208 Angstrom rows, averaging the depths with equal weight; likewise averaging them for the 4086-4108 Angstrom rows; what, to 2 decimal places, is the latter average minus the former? 0.14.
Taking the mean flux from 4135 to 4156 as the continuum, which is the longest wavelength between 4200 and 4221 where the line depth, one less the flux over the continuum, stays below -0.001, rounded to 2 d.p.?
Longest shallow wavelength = 4220.38 Angstrom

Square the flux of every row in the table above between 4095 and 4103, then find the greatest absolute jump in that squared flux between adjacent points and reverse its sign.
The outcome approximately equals -121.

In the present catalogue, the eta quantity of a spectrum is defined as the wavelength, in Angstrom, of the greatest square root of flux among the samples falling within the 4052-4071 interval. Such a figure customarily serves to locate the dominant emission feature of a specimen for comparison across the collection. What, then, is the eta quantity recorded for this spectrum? 4052.76 Angstrom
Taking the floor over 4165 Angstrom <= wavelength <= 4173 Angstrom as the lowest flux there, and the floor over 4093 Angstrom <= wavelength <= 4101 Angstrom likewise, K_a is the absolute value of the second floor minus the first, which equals 7.0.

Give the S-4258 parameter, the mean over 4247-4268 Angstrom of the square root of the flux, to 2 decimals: 4.68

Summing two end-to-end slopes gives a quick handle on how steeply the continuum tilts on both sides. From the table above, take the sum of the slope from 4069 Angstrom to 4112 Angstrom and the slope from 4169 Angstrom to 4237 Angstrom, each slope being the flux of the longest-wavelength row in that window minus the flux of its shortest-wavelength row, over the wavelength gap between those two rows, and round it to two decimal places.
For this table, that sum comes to -0.05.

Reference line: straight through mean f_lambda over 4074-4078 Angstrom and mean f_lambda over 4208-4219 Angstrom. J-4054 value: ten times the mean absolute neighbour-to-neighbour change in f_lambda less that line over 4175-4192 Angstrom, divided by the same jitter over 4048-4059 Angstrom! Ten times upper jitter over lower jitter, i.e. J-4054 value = 12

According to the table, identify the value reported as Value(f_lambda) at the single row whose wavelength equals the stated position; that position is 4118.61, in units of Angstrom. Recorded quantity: 22.17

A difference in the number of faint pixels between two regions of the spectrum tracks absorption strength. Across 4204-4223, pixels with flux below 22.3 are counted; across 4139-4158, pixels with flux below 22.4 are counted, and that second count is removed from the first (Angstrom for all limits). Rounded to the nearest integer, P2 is -4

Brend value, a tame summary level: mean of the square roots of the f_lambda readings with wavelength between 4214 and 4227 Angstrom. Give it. 4.71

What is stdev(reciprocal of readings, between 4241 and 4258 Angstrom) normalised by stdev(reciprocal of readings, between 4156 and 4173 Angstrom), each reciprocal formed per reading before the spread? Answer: 1.9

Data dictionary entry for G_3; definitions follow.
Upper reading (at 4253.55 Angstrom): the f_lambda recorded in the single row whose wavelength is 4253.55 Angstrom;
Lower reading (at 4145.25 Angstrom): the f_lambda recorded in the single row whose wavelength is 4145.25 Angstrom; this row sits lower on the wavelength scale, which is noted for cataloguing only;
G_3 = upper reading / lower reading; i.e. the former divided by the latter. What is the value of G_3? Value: 0.98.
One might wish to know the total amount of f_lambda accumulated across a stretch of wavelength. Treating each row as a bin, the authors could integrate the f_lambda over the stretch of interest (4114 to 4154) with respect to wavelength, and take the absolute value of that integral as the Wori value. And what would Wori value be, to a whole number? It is 891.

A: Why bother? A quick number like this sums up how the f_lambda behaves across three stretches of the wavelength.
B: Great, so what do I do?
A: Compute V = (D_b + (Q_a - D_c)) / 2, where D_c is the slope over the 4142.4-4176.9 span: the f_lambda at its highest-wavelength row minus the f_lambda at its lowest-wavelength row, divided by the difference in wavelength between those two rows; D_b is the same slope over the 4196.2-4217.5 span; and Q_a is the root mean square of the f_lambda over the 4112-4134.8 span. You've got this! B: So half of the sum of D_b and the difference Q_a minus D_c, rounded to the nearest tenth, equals 11.1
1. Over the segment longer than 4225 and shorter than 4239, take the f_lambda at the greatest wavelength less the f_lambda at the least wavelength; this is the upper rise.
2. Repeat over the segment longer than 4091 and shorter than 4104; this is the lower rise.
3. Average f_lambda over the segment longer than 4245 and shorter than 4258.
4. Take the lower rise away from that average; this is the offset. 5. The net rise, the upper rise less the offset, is -26.7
